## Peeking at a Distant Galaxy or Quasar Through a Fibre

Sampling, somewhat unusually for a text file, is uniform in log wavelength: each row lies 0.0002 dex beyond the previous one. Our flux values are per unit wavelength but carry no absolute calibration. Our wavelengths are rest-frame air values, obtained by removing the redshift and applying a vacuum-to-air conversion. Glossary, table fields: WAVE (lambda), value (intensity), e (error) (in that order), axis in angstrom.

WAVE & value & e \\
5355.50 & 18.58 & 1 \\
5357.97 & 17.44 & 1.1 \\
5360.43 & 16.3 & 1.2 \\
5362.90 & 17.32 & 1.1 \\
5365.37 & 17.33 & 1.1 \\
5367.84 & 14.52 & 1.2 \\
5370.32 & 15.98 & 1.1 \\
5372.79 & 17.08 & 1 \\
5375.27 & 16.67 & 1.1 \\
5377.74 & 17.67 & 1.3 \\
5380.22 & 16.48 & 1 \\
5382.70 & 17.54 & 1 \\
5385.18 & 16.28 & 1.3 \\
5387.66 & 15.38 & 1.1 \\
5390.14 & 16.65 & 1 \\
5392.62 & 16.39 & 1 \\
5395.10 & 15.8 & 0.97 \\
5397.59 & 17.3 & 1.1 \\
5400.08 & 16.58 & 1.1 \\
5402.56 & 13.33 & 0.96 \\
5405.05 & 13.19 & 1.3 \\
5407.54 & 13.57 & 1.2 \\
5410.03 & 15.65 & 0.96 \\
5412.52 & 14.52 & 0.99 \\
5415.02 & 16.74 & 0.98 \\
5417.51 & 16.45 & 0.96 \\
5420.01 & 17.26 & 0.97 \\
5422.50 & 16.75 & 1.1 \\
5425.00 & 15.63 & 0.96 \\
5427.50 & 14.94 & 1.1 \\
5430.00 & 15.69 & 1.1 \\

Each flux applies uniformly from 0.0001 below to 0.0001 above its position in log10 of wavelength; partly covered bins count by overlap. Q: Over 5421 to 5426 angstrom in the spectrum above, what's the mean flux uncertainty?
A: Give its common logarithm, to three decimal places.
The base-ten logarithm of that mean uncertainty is 0.013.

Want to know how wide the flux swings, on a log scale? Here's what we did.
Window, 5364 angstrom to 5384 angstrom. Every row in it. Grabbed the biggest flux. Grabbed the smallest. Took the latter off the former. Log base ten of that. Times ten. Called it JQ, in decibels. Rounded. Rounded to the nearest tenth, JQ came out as 5.0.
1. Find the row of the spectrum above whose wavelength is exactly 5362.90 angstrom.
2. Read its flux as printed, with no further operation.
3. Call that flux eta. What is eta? 17.32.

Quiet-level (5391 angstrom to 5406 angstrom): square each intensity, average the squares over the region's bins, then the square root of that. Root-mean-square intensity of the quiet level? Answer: 15.5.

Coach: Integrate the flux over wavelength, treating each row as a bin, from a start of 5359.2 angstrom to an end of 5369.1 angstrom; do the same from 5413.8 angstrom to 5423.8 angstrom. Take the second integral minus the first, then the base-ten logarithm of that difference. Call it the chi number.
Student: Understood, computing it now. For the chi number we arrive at 0.78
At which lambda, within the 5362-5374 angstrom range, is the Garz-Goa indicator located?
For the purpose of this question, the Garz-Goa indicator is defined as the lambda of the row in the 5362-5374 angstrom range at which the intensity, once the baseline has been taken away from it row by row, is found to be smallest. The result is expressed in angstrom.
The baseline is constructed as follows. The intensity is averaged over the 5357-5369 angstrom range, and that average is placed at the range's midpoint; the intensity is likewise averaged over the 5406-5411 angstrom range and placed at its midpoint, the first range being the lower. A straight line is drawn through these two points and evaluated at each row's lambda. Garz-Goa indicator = 5367.84 angstrom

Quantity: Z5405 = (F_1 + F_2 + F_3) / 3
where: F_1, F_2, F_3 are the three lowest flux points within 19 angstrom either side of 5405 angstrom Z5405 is 13.4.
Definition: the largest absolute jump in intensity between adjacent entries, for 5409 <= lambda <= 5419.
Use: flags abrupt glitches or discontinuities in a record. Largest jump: 2.22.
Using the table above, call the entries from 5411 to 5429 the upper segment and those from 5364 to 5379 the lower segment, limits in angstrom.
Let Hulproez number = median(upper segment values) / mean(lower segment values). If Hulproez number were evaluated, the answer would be 0.99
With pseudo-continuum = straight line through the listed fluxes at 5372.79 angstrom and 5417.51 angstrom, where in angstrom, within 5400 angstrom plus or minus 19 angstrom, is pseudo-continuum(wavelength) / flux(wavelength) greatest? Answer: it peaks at 5405.05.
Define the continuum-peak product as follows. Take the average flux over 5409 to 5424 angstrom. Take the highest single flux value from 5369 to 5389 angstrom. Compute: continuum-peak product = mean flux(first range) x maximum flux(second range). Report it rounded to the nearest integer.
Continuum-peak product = 287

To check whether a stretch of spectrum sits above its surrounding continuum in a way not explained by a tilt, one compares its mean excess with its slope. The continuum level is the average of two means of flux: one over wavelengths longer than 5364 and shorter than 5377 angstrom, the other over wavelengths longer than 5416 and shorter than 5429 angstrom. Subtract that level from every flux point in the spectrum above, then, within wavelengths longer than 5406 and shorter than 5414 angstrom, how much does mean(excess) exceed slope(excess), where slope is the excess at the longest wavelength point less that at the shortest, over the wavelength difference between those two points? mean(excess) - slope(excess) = -1.9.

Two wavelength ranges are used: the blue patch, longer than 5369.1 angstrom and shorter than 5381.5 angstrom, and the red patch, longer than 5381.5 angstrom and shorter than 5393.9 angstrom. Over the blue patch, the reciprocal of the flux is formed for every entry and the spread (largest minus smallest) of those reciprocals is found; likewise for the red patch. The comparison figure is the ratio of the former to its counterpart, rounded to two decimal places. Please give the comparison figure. 0.75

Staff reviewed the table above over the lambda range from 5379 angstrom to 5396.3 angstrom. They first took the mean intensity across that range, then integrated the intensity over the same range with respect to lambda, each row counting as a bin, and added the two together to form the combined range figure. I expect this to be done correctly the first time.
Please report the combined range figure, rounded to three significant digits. 300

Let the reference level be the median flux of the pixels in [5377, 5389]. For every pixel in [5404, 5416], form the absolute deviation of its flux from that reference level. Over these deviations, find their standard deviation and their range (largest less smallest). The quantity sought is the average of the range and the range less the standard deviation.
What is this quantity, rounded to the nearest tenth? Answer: 2.4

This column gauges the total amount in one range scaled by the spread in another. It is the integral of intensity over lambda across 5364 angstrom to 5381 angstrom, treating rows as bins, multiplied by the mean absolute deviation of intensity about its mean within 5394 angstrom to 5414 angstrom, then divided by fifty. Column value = 8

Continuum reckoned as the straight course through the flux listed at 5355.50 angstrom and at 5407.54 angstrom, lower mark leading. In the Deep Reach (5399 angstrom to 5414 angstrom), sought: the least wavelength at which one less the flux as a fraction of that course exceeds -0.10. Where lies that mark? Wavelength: 5402.56 angstrom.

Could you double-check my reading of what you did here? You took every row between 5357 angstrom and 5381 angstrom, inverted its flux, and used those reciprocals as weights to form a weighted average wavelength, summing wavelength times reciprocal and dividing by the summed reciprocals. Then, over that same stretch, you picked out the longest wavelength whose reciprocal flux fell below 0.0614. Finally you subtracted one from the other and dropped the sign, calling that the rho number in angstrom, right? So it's 11.1 angstrom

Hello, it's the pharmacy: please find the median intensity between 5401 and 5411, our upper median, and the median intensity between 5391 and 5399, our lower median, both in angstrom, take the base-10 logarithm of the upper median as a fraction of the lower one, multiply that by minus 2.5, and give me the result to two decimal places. 0.21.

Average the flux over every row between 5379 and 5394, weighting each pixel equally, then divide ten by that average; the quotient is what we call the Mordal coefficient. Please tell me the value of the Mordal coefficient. 0.608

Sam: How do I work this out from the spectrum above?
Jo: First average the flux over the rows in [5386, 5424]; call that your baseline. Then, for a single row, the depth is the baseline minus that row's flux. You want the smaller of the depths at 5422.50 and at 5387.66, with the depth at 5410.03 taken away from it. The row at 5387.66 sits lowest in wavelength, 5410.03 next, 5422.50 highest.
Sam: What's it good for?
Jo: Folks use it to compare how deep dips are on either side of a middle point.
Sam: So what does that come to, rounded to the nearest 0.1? -1.1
